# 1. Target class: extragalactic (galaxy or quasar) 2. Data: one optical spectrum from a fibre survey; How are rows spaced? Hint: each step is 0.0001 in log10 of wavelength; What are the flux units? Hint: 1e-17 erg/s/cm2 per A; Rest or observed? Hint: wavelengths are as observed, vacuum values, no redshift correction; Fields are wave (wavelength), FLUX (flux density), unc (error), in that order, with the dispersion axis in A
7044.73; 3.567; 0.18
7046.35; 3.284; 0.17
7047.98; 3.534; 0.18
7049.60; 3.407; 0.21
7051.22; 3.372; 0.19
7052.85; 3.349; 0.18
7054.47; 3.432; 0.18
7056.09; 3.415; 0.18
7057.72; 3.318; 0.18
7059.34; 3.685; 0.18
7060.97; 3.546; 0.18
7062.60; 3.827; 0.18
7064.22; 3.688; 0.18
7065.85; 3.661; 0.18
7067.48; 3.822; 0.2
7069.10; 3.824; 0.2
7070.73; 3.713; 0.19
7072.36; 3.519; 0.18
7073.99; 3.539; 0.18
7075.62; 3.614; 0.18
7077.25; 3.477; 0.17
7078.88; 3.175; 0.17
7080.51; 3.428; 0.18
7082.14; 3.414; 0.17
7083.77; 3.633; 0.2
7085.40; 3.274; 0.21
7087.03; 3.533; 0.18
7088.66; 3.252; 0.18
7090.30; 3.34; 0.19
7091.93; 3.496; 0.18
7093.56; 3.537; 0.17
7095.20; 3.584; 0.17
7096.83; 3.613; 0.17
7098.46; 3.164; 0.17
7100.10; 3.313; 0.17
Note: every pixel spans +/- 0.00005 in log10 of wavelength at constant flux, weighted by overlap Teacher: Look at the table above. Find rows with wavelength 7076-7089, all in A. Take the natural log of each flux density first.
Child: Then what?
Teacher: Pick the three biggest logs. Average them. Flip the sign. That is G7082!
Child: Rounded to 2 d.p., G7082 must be -1.27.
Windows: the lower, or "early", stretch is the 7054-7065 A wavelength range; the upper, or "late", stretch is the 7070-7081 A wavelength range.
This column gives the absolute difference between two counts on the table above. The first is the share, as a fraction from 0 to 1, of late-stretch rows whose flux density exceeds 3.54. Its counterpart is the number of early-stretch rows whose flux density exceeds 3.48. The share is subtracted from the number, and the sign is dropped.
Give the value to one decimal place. 3.7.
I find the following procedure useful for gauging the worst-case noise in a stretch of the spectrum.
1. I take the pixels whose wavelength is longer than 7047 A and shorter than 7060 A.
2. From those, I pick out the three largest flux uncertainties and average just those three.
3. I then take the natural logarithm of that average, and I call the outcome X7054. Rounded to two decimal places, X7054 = -1.64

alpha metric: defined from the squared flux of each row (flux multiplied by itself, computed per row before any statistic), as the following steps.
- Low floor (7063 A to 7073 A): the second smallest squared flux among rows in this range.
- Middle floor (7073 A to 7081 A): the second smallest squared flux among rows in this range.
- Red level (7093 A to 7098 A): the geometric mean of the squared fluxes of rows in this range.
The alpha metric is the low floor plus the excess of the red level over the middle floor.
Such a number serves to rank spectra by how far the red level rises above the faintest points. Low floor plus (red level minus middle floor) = 14.5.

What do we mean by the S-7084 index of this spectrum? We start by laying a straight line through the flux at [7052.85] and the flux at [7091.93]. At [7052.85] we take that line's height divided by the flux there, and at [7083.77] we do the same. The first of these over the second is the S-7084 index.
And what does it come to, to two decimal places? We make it 1.05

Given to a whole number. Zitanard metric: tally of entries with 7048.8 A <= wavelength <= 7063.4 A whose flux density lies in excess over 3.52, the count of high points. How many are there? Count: 3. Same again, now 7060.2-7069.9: 6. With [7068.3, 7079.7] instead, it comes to 4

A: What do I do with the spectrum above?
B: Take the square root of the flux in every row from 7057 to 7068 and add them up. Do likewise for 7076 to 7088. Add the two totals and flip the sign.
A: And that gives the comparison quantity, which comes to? -26.3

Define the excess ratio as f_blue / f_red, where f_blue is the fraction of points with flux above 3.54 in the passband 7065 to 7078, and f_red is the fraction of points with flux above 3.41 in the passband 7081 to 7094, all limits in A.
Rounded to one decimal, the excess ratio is 1.0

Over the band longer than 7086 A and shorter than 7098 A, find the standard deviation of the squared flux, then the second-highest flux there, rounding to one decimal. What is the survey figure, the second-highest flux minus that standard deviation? 2.7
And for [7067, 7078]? 2.8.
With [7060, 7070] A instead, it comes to 3.0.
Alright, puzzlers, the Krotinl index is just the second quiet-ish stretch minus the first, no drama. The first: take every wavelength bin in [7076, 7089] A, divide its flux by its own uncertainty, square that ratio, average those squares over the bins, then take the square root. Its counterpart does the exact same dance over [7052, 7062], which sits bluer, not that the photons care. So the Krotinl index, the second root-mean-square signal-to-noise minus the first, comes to 0.5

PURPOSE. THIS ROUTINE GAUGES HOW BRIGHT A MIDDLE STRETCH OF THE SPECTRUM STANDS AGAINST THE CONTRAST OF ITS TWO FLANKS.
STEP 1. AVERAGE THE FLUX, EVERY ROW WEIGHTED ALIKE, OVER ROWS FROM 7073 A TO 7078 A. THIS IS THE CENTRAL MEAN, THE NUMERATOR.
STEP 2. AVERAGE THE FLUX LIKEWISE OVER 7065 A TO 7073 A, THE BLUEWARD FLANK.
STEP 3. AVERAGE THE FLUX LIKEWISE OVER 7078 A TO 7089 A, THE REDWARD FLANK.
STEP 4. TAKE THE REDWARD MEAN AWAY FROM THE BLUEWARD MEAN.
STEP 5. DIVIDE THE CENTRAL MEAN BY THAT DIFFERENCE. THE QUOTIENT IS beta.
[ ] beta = 11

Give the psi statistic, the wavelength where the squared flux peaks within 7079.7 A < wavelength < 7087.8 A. 7083.77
